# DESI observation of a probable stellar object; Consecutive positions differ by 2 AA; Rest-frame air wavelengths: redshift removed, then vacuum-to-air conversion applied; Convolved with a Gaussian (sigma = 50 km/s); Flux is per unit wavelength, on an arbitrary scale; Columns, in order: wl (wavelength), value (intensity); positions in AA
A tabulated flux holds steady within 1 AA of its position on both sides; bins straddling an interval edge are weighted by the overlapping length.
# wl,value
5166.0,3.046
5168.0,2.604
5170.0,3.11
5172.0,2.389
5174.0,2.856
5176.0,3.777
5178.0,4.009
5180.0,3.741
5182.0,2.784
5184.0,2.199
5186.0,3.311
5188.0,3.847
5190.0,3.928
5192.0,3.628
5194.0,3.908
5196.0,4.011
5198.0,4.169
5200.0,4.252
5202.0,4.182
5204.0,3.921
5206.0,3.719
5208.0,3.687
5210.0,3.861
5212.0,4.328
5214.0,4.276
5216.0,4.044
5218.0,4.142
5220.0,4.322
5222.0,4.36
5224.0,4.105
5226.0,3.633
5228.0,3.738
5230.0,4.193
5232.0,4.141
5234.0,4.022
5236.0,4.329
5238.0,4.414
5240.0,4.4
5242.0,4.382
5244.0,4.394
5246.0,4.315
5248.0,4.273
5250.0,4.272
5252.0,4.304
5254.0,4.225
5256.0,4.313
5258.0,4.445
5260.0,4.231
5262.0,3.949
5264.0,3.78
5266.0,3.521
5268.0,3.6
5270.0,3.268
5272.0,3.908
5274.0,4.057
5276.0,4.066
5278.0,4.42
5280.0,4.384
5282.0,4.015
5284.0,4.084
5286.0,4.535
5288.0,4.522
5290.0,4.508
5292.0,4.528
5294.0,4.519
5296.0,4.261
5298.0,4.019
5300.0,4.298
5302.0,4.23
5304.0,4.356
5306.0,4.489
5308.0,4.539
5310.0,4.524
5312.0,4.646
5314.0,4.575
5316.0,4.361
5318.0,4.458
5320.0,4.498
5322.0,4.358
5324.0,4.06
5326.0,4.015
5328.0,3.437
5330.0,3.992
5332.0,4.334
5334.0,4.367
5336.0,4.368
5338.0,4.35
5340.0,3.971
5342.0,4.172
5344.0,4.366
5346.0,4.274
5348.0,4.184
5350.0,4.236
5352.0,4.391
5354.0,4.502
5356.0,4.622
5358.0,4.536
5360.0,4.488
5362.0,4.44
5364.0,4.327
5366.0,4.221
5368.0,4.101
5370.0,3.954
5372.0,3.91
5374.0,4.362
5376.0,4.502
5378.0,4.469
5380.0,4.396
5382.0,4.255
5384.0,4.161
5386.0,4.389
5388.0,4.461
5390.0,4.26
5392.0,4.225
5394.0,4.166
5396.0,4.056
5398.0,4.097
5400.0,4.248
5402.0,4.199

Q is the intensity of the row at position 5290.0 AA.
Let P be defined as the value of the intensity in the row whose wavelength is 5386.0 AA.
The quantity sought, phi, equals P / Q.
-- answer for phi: 0.97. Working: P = 4.389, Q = 4.508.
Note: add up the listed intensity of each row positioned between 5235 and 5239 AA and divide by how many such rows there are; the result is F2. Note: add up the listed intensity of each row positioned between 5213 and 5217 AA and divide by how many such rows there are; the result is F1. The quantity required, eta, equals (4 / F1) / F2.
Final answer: 0.220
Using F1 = 4.2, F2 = 4.37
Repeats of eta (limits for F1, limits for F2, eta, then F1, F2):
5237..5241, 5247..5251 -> 0.212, 4.4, 4.27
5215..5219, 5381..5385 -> 0.232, 4.1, 4.21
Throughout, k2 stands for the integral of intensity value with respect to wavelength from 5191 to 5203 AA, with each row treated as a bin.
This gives 48.3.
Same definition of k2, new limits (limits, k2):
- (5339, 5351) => 50.4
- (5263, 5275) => 44.3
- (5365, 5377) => 50.1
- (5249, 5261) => 51.6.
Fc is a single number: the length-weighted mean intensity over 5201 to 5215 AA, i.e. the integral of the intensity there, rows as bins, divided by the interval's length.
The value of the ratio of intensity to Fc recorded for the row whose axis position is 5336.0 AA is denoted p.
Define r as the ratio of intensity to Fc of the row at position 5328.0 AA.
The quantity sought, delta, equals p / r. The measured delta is 1.27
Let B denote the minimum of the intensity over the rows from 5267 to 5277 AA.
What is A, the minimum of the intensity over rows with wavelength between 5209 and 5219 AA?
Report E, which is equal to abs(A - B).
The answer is 0.59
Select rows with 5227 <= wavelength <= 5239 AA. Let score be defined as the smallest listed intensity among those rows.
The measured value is 3.738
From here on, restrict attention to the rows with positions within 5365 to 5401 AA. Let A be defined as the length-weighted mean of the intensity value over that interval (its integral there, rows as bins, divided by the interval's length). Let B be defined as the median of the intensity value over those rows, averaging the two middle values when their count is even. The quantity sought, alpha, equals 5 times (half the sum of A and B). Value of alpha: 21.2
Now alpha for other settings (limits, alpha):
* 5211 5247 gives 21.2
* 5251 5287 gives 20.3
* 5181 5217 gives 19.2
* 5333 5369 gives 21.7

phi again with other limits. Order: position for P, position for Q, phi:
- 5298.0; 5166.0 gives 1.32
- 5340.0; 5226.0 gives 1.09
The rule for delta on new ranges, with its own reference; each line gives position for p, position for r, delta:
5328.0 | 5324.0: 0.85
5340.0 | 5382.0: 0.93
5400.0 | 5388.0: 0.95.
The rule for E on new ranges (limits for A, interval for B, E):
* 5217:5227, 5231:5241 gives 0.39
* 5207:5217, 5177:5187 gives 1.49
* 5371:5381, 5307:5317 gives 0.45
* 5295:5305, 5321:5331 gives 0.58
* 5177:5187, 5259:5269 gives 1.32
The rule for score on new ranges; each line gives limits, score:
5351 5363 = 4.391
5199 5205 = 3.921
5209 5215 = 3.861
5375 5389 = 4.161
